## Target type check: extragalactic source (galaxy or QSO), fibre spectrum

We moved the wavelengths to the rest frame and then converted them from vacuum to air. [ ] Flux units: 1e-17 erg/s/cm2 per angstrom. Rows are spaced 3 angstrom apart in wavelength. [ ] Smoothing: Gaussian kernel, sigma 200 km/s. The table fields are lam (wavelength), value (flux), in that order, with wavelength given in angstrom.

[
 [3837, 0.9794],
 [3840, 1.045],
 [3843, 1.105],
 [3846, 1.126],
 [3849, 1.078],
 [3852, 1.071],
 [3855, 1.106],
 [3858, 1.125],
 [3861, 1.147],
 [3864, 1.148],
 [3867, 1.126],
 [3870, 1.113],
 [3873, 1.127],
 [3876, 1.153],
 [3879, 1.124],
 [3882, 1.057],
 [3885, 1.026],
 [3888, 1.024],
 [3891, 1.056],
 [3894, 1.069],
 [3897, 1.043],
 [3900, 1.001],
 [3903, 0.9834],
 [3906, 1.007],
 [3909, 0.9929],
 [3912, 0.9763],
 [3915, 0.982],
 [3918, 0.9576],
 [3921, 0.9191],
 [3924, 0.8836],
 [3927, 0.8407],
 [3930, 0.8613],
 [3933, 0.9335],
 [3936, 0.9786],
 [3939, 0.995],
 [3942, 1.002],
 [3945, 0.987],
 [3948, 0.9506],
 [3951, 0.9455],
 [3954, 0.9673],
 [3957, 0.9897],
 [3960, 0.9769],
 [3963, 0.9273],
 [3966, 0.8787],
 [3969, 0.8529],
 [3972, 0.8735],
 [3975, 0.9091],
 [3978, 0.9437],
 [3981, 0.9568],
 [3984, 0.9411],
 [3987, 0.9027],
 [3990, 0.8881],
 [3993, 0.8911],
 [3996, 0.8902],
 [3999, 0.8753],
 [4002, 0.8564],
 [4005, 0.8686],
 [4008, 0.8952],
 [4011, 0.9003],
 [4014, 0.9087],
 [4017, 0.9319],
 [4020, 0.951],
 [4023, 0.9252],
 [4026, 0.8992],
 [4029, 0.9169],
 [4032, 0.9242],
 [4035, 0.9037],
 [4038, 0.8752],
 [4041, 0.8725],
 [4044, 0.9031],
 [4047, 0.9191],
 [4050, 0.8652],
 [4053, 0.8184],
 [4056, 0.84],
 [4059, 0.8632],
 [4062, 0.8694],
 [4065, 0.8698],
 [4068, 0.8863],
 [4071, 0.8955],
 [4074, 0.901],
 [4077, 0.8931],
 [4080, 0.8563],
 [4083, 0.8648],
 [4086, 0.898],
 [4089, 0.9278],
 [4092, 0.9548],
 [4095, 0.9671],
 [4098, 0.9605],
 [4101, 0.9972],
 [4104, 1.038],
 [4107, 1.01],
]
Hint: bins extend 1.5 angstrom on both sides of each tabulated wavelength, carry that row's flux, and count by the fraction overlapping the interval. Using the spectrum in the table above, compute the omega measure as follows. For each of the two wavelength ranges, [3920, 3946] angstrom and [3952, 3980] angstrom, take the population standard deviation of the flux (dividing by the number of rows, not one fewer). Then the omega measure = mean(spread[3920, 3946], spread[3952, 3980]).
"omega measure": 0.052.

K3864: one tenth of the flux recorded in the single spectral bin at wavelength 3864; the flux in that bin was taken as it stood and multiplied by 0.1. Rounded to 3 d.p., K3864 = 0.115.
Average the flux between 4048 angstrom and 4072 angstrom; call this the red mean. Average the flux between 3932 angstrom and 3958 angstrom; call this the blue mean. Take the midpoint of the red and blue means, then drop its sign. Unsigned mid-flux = 0.92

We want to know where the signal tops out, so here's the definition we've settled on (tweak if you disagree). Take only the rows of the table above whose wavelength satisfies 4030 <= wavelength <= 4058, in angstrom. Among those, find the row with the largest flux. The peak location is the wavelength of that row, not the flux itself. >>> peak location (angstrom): 4032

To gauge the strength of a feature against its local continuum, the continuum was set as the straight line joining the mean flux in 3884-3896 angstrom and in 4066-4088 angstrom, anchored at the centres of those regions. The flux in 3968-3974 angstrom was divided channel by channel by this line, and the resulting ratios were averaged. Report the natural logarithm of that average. -0.12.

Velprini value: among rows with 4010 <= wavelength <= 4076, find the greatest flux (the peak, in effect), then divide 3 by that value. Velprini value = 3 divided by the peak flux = 3.15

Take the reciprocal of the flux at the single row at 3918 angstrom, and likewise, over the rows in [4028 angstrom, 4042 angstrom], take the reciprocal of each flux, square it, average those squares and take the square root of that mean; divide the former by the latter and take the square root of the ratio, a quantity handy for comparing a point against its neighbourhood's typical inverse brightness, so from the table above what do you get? 0.97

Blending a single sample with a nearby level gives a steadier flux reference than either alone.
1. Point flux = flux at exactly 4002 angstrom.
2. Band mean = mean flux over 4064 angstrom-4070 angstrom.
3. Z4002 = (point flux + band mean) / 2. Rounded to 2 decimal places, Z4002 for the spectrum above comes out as 0.87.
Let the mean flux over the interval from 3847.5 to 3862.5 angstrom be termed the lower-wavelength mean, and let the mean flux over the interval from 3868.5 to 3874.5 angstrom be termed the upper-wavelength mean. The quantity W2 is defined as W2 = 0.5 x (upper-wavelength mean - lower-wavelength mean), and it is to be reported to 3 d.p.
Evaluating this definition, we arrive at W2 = 0.007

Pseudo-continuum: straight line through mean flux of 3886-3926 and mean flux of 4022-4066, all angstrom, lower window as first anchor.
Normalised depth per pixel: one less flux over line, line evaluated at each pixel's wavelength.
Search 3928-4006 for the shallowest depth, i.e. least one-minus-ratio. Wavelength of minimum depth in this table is 3942 angstrom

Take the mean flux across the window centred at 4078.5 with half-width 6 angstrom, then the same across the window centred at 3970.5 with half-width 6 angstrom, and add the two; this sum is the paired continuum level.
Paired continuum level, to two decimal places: 1.76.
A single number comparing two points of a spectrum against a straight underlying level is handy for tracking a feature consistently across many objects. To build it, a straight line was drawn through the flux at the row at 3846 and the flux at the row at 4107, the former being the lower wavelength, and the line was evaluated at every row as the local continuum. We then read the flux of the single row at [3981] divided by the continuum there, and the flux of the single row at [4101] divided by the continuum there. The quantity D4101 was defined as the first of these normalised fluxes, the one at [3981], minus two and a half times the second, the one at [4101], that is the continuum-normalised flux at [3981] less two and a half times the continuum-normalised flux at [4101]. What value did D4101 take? -1.56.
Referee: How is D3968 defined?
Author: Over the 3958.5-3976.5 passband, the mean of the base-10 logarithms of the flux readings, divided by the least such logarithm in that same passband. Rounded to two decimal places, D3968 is 0.65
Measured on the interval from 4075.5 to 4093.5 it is 0.69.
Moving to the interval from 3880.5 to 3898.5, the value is 1.88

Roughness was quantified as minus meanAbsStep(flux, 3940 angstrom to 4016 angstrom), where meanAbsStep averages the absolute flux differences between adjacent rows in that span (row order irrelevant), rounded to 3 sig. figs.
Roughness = -0.0208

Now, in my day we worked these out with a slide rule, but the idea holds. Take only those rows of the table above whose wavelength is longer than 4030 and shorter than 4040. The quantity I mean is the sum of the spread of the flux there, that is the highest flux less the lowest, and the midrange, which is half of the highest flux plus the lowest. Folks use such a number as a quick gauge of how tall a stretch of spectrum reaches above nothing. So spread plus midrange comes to 0.95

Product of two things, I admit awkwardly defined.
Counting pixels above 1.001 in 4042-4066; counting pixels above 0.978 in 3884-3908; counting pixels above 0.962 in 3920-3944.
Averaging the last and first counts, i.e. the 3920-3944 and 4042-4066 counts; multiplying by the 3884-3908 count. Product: 12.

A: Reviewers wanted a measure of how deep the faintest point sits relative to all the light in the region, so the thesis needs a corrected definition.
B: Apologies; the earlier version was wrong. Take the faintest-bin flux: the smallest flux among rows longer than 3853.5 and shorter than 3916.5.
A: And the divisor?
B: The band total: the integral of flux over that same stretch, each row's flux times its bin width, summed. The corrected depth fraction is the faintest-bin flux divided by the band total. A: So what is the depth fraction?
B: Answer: 0.015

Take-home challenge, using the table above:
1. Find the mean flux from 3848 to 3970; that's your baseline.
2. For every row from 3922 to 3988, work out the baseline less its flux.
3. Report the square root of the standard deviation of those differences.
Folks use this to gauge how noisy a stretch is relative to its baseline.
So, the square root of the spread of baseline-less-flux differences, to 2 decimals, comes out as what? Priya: 0.22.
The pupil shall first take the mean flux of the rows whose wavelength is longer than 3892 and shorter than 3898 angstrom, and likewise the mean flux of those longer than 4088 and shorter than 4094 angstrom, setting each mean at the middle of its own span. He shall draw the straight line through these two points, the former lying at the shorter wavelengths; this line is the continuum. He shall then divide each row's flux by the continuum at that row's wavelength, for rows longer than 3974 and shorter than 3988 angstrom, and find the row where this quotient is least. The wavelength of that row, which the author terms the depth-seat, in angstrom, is 3987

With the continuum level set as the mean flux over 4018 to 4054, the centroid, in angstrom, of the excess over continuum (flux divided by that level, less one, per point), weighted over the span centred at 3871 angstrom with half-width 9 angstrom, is 3871.5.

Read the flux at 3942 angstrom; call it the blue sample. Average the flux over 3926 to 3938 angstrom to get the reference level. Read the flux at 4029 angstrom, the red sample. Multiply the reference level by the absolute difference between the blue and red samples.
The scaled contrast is 0.077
